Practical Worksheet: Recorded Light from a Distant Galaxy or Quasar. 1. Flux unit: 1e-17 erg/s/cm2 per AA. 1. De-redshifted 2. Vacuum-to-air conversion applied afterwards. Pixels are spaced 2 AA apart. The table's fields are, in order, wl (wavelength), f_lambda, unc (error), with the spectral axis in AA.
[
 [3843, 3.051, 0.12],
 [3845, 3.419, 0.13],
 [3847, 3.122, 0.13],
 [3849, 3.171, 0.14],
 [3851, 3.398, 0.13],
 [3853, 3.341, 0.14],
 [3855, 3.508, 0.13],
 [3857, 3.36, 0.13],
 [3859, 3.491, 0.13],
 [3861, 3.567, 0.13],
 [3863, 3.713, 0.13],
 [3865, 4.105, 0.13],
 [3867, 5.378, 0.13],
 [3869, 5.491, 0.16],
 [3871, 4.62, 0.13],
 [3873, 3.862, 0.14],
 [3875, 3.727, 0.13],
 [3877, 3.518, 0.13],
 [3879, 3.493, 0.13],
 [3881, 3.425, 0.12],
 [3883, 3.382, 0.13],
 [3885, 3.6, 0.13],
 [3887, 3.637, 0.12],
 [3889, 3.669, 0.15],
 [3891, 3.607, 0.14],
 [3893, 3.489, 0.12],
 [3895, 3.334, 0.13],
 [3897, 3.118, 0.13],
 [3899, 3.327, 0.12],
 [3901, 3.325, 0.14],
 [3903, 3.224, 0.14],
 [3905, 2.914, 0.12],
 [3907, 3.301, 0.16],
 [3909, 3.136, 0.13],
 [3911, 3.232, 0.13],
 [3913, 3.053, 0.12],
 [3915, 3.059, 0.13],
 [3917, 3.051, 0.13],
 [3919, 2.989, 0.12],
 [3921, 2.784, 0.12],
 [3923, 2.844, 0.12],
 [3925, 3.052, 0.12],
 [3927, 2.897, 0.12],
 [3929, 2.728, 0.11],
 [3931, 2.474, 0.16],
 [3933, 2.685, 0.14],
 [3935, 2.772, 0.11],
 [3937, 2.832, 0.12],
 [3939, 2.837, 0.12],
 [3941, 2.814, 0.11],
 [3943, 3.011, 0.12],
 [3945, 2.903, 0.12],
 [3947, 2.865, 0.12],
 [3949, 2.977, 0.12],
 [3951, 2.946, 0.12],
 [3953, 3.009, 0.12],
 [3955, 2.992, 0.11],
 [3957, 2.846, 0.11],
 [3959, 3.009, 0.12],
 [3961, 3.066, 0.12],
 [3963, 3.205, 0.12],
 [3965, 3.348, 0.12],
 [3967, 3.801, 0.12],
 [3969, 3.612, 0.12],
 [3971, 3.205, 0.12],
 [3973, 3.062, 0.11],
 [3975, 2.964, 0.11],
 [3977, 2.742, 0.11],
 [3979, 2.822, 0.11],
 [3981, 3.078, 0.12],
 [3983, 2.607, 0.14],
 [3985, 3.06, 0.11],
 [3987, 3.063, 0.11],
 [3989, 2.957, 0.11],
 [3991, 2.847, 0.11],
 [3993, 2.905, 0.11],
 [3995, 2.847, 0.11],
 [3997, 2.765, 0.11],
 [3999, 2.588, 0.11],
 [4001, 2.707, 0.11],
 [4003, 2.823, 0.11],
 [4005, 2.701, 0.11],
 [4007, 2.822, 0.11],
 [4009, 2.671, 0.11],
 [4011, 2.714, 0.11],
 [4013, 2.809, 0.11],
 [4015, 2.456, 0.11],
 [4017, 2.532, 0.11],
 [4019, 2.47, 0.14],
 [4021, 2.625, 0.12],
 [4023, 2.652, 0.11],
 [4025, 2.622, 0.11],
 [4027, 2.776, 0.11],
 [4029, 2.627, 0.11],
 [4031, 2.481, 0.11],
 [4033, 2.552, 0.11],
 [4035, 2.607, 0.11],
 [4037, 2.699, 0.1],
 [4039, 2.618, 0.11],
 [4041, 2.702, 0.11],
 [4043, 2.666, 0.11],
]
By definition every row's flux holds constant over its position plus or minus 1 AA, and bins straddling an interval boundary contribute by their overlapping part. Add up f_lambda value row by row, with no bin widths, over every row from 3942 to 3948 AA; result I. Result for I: 8.8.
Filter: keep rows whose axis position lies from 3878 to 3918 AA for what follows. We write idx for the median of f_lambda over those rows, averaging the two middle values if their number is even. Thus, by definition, 3.3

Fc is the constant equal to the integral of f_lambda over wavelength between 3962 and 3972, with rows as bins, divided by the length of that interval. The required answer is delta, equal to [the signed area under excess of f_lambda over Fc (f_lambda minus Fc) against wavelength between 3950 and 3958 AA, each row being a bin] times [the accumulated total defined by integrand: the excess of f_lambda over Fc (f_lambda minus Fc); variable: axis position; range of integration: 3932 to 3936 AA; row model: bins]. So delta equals 11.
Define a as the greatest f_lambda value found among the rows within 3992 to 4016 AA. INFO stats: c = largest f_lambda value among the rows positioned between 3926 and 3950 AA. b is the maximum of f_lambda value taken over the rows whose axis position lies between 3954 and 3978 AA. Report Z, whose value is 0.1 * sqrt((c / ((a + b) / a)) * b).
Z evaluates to 0.223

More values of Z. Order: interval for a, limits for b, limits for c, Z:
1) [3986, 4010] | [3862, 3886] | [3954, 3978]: 0.273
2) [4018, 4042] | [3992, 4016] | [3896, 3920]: 0.217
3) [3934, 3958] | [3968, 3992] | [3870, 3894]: 0.275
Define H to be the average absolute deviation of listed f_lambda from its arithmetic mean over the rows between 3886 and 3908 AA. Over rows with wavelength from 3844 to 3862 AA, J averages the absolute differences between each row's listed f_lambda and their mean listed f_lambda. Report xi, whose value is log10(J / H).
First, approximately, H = 0.18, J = 0.11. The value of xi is -0.2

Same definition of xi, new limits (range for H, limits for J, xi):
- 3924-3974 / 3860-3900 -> 0.4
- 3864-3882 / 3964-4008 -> -0.5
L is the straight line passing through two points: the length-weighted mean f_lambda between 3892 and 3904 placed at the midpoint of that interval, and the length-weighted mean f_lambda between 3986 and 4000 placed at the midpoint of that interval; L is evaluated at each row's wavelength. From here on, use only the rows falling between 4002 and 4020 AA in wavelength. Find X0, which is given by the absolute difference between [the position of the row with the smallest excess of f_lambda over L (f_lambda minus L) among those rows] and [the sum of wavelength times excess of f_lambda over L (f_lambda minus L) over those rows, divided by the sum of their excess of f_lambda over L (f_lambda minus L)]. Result 0.3 AA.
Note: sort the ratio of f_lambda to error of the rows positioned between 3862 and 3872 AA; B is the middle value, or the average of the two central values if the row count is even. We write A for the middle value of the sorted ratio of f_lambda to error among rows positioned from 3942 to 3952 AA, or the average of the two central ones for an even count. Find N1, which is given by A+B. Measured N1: 59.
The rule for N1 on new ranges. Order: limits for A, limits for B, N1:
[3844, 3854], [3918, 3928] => 48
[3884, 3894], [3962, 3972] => 56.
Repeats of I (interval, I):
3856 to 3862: 10.4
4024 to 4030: 8.0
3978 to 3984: 8.5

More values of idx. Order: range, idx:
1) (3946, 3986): 3.0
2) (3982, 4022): 2.7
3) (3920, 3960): 2.9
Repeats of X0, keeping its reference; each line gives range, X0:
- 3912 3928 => 0.4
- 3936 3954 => 5.7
